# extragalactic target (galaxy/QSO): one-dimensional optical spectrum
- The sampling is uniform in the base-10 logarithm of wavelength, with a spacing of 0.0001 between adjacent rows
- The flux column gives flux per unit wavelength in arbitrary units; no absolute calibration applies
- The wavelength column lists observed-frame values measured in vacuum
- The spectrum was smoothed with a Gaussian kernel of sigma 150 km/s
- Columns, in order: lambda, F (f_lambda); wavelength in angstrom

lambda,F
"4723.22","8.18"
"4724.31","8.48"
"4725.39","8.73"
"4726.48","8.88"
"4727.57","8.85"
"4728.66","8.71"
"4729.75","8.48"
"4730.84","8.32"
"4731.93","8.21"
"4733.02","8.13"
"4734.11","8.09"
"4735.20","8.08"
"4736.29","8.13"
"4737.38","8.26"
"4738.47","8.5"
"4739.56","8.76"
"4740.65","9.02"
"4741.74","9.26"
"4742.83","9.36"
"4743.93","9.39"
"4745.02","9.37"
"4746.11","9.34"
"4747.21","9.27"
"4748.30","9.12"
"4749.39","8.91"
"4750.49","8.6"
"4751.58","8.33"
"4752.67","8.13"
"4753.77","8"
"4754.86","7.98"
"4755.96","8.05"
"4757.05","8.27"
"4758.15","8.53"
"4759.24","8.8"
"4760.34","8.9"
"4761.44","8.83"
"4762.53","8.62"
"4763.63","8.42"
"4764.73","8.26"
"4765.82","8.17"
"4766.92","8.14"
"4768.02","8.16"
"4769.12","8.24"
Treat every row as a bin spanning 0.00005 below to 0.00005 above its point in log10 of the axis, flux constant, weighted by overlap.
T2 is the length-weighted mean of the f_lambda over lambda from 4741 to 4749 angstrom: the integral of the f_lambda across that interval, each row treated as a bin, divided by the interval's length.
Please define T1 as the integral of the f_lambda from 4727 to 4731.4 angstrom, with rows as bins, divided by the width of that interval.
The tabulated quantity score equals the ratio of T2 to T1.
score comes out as 1.08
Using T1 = 8.58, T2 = 9.3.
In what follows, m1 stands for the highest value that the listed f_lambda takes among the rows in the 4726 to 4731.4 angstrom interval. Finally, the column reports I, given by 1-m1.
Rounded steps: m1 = 8.88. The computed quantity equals -7.88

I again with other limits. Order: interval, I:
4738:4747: -8.39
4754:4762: -7.90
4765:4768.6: -7.17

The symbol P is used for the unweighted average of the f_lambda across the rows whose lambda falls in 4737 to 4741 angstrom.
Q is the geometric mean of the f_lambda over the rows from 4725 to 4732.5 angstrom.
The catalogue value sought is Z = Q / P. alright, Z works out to 1.00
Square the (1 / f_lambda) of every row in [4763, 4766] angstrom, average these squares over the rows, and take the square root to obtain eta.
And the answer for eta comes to 0.1208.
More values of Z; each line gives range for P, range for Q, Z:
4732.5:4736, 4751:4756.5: 1.00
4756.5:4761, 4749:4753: 0.98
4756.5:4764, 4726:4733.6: 0.99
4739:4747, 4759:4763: 0.95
